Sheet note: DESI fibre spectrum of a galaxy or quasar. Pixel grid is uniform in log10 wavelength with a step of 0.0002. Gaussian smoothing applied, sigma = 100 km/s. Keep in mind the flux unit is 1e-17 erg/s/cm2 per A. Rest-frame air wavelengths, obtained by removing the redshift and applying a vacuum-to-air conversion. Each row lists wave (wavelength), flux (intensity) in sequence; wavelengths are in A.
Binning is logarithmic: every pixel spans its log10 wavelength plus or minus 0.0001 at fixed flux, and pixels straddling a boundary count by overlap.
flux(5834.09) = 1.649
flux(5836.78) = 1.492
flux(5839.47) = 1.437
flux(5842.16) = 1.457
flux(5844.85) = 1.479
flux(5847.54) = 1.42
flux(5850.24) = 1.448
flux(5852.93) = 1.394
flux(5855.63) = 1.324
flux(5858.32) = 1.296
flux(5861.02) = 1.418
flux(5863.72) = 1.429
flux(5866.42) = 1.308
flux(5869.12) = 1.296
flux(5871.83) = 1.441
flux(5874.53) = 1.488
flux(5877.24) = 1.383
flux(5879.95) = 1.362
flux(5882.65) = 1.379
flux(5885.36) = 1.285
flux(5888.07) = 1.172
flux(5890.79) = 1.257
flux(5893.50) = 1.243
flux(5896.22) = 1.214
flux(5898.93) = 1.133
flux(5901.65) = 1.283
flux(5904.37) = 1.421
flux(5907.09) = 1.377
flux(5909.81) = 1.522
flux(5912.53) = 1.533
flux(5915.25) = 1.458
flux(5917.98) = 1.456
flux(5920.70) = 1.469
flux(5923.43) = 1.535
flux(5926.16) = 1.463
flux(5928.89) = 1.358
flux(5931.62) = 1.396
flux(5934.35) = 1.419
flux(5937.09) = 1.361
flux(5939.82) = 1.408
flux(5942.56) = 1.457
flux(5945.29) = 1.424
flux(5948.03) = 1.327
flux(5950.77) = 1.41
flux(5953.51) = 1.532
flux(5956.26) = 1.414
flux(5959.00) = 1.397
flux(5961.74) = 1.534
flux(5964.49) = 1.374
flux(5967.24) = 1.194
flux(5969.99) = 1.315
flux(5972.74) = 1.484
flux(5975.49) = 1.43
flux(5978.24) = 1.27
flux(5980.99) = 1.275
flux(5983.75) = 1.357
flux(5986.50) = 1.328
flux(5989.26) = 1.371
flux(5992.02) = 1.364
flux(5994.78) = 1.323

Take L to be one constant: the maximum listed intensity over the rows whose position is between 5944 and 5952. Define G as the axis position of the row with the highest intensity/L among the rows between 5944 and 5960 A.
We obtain 5953.51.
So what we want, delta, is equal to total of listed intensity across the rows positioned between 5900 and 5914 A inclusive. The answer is 7.1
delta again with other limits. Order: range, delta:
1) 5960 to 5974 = 6.9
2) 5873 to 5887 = 6.9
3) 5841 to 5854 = 7.2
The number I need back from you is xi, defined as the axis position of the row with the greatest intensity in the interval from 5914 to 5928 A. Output 5923.43 A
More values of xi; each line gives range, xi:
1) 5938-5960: 5953.51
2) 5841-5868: 5844.85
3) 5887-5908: 5904.37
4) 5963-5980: 5972.74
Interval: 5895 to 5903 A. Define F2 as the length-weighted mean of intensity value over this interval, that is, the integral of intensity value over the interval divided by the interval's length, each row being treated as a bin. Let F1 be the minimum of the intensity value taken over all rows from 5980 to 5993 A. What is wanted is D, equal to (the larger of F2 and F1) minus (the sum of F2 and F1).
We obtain -1.21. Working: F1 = 1.275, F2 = 1.21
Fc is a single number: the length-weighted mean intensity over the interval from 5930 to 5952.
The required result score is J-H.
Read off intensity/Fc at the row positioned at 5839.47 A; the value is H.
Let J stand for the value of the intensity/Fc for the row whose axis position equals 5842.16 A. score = 0.01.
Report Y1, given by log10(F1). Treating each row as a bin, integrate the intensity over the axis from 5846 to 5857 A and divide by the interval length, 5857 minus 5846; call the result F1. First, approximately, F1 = 1.40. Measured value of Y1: 0.146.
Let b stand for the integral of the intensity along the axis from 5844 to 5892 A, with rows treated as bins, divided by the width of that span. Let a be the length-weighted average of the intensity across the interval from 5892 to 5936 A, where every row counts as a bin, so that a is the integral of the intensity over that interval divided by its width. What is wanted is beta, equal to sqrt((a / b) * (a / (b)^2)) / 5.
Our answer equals 0.175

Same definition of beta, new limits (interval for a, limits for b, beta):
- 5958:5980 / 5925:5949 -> 0.165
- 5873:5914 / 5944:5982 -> 0.164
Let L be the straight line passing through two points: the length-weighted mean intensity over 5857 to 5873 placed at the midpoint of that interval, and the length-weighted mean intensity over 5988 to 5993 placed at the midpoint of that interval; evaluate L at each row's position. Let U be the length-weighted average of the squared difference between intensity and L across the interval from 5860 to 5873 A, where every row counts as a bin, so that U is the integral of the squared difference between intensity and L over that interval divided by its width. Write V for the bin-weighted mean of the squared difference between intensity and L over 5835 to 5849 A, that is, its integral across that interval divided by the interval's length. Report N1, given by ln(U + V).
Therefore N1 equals -4.14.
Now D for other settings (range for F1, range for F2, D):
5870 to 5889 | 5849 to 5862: -1.17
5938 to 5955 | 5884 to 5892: -1.24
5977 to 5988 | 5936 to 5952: -1.27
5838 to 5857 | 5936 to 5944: -1.32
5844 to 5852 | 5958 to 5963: -1.42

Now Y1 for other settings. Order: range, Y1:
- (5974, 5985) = 0.125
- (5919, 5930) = 0.164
